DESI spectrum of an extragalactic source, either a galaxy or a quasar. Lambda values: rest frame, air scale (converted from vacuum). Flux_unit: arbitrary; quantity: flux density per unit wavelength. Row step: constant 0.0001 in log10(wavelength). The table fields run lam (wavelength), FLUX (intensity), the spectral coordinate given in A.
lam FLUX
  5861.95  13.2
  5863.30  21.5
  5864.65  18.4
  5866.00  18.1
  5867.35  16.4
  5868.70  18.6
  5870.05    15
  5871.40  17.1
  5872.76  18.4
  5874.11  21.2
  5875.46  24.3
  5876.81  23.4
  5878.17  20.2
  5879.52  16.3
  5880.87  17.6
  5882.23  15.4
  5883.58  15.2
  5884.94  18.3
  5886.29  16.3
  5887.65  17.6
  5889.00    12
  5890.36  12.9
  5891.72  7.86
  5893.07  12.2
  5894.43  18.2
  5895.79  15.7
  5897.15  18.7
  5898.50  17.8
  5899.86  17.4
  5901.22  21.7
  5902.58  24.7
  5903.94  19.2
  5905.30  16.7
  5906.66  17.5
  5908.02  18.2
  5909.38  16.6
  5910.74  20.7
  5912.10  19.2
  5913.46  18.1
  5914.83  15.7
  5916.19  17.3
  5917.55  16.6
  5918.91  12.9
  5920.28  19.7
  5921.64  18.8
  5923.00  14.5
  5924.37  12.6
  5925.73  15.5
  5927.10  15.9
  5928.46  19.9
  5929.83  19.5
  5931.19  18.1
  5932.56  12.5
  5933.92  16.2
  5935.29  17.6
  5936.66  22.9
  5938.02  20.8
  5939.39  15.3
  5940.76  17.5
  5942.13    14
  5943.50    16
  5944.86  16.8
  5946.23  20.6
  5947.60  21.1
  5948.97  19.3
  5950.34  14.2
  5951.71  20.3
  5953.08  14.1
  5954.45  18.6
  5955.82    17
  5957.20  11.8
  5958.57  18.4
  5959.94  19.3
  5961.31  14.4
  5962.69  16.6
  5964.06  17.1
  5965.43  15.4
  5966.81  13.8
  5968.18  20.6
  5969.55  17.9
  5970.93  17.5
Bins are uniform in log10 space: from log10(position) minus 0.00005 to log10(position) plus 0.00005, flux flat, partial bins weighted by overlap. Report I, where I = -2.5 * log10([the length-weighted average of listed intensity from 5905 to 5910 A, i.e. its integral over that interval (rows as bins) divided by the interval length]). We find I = -3.10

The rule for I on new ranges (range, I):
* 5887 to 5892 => -2.78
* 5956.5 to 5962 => -3.01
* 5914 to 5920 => -3.01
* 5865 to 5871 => -3.08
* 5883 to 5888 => -3.06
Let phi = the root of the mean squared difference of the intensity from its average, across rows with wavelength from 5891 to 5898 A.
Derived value 4.05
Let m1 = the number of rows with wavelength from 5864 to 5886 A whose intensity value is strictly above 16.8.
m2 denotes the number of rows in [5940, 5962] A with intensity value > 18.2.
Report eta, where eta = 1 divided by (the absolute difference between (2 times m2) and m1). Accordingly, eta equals 0.333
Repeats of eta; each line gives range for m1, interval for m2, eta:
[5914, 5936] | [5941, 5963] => 0.143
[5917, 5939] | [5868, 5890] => 0.167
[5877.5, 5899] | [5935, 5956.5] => 0.143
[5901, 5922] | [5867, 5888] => 0.333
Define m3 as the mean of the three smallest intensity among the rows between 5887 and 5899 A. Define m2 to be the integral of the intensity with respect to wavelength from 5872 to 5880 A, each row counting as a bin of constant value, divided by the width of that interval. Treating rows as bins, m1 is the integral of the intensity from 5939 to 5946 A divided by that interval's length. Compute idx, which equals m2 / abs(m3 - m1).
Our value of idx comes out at 3.7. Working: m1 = 16.3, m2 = 21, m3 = 10.7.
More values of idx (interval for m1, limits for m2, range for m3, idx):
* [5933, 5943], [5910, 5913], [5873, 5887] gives 10.1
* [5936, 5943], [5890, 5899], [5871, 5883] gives 8.4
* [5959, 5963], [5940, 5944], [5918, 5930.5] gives 4.5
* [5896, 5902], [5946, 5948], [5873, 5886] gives 6.7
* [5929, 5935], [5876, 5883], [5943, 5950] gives 28.8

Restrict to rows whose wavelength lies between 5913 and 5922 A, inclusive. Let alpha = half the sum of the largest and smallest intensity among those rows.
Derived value 16.3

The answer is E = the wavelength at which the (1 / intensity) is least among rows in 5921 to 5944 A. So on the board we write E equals 5936.66 A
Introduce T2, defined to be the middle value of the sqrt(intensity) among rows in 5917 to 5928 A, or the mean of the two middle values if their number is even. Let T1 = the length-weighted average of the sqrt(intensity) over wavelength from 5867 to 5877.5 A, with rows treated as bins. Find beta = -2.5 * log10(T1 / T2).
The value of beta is -0.11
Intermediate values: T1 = 4.39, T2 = 3.96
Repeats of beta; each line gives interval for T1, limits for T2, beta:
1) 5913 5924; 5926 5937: 0.04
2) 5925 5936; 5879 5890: -0.02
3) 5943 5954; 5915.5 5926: -0.06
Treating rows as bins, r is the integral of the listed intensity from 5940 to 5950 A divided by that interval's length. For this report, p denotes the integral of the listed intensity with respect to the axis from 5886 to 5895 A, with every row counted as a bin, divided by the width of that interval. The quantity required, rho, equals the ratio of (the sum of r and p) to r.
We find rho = 1.77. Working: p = 13.7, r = 17.8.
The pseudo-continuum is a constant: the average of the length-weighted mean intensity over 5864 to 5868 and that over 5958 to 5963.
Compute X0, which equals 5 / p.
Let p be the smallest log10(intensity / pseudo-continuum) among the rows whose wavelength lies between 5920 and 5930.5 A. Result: -36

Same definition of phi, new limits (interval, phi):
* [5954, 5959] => 2.75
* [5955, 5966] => 2.22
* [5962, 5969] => 2.26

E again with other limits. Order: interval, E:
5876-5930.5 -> 5902.58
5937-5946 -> 5938.02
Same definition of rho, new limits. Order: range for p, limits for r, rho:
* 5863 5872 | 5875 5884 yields 1.94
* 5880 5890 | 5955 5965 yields 1.97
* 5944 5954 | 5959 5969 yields 2.07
